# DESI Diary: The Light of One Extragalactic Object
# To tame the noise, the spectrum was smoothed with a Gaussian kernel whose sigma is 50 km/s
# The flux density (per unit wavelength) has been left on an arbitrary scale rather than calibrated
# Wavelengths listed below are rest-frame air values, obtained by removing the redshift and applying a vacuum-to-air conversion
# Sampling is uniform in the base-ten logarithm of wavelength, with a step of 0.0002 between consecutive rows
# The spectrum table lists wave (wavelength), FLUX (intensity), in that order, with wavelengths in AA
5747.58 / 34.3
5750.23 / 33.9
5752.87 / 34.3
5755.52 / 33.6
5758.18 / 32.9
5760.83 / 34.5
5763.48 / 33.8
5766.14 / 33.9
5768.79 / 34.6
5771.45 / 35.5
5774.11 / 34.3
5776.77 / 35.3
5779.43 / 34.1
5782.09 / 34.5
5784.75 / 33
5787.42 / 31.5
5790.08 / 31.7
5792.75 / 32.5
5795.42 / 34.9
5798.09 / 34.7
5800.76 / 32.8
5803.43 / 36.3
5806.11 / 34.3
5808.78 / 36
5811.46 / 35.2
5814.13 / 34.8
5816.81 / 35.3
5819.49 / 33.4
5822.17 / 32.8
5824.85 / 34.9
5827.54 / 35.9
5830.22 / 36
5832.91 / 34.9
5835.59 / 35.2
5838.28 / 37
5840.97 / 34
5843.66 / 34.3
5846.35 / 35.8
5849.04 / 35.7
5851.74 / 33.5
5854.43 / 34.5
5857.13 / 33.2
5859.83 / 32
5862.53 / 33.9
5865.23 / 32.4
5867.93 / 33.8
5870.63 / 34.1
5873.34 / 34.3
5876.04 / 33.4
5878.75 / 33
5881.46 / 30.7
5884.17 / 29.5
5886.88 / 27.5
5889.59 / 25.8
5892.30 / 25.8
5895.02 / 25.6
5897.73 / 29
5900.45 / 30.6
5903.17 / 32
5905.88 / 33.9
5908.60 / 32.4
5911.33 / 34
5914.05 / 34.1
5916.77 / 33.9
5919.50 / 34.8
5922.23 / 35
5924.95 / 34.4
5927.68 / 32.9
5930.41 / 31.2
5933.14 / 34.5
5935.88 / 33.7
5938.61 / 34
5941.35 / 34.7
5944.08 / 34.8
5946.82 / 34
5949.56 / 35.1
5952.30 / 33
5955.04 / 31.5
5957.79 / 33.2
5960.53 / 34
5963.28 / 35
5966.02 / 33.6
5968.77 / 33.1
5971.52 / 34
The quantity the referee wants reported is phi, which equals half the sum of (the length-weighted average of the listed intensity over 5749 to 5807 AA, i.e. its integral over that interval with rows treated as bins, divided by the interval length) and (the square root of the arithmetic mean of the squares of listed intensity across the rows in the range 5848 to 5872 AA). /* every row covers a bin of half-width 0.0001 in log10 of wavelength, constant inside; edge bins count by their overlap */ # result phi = 33.8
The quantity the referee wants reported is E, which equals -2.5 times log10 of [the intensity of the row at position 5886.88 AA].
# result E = -3.60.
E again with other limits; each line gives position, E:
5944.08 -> -3.85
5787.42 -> -3.75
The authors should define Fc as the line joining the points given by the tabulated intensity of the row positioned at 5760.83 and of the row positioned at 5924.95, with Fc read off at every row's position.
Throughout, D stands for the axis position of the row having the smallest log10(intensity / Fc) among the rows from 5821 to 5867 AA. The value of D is 5859.83 AA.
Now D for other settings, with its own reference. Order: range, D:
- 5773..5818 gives 5787.42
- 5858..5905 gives 5895.02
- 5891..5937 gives 5895.02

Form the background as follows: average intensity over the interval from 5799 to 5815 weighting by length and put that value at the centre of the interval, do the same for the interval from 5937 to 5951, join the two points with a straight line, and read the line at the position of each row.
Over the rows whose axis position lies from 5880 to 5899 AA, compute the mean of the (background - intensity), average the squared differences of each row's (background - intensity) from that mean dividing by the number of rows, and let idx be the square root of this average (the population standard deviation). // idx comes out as 1.90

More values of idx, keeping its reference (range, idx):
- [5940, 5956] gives 1.24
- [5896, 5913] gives 1.78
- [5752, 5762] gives 0.63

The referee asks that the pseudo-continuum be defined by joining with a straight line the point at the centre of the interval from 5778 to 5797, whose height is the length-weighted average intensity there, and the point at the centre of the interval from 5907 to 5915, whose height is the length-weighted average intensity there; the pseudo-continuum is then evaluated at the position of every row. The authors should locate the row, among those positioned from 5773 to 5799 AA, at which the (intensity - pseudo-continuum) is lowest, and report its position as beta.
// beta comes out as 5787.42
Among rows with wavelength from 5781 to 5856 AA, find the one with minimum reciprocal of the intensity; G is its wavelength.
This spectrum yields 5838.28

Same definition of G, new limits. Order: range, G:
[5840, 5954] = 5846.35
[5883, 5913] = 5911.33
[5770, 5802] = 5771.45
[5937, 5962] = 5949.56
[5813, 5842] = 5838.28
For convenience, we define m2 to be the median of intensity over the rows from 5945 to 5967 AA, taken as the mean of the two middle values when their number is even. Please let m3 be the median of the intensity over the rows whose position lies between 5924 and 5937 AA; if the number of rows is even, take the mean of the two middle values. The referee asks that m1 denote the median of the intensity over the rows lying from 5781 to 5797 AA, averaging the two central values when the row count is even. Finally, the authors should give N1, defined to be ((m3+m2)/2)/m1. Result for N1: 1.031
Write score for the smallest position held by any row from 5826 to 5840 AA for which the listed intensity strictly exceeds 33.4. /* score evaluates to 5827.54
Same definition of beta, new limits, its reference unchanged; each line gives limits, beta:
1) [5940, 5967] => 5955.04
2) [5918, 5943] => 5930.41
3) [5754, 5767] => 5758.18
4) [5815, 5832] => 5822.17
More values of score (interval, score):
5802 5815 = 5803.43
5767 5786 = 5768.79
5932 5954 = 5933.14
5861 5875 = 5862.53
